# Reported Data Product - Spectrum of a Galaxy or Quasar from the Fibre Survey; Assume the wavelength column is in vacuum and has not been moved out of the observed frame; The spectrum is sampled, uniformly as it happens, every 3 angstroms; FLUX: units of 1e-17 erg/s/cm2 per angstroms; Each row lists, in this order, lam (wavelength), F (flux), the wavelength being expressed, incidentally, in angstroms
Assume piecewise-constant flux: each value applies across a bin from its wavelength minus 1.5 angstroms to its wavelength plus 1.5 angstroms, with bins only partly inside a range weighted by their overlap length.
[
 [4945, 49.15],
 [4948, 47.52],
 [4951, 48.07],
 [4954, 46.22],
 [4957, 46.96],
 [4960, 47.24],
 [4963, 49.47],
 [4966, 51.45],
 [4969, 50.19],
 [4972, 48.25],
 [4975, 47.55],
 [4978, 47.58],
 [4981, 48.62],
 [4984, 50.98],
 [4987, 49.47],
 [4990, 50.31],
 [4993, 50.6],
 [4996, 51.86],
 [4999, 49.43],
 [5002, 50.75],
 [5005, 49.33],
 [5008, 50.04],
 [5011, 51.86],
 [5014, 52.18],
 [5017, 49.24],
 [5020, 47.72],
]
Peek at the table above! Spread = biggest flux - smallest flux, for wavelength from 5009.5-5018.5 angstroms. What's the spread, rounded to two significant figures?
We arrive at 2.9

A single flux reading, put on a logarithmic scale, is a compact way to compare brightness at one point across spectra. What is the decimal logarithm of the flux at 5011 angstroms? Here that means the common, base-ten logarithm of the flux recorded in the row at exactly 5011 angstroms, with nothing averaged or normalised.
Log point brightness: 1.71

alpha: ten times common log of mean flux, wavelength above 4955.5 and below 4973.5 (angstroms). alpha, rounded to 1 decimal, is 16.9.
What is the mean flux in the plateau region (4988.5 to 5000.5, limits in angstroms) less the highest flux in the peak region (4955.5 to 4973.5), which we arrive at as -0.9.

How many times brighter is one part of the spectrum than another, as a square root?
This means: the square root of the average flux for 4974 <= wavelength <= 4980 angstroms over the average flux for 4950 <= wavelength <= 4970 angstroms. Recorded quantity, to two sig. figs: 0.99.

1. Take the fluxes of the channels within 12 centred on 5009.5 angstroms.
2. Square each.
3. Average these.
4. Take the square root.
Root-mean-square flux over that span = 50.9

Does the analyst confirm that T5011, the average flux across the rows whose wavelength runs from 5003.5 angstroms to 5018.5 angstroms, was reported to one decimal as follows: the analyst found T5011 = 50.5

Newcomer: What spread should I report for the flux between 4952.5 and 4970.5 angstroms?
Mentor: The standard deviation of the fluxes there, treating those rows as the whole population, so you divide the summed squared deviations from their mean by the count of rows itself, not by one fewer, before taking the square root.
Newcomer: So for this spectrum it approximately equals 1.9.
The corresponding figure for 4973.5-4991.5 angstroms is 1.3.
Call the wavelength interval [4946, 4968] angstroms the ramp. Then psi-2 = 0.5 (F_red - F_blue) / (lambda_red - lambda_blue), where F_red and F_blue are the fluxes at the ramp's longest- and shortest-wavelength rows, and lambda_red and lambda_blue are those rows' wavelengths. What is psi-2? 0.11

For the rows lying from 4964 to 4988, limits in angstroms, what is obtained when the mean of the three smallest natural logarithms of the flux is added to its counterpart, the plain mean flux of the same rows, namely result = 53.1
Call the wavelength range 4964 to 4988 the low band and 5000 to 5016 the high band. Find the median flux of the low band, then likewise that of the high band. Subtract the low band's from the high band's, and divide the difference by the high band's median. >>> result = 0.034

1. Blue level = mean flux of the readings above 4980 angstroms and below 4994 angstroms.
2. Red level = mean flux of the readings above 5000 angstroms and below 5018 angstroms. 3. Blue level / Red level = 0.989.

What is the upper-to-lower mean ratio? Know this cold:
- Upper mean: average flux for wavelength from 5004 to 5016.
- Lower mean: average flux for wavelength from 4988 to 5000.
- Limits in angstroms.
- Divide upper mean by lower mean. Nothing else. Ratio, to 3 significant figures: 1.01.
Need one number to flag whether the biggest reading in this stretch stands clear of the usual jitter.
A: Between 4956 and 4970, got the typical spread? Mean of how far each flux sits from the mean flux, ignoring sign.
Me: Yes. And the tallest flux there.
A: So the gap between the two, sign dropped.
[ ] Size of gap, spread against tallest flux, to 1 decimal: 49.9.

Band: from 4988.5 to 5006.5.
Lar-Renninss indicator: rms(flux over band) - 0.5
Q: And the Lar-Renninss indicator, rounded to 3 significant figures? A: 49.9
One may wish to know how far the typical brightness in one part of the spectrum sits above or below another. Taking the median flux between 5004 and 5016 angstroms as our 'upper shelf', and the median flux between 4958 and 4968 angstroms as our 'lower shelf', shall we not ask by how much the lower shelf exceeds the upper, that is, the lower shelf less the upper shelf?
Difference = -1.5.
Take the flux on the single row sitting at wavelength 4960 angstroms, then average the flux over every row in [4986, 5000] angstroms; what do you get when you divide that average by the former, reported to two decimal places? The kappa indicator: 1.07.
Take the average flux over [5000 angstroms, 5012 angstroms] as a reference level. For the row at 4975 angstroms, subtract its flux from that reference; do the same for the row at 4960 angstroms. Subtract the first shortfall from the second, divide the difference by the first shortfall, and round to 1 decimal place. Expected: 0.1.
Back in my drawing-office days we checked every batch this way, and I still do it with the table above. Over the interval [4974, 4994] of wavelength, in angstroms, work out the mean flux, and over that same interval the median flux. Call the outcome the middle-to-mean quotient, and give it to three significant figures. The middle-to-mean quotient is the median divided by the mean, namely 1.00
